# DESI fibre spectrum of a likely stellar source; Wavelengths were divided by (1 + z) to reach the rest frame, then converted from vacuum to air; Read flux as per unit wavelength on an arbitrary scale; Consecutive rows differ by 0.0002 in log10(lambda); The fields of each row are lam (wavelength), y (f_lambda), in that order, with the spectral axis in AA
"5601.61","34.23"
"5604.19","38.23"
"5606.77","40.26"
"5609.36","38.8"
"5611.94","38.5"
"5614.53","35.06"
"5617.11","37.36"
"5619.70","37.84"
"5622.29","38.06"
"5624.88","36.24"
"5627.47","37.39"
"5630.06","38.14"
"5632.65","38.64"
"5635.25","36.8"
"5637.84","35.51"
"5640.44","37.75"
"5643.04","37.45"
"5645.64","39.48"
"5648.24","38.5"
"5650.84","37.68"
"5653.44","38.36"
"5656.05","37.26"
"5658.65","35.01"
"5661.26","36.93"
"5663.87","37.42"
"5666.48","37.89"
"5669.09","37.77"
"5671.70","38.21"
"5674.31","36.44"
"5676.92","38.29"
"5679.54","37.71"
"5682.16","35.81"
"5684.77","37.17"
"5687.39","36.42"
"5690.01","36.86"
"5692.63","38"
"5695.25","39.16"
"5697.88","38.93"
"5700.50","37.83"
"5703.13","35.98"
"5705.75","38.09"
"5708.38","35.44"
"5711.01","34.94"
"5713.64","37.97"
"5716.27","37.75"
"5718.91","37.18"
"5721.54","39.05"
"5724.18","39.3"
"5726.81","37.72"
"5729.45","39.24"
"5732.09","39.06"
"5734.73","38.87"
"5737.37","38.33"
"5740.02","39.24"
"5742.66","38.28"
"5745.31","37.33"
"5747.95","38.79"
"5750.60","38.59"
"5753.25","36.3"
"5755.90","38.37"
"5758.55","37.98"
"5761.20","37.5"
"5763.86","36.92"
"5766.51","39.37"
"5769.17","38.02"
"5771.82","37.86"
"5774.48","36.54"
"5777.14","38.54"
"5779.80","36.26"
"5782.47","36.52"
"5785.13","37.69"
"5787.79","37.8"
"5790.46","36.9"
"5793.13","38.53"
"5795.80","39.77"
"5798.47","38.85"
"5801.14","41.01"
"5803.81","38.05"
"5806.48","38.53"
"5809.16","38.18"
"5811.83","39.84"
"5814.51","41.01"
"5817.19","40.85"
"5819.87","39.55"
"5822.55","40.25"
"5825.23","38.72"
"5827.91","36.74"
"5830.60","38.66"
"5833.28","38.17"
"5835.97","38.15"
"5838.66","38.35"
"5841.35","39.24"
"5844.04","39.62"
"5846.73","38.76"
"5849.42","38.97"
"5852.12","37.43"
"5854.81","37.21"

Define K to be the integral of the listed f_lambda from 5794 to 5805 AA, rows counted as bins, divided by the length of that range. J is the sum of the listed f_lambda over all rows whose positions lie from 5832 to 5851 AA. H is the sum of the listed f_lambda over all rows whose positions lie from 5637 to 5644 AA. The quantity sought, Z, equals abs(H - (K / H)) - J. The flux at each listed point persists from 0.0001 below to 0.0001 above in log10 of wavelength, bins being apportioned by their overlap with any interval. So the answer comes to -161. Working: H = 111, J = 271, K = 39.4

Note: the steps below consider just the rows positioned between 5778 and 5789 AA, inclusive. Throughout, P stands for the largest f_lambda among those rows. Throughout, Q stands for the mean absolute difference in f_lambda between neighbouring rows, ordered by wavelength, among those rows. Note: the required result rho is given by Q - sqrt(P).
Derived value -5.6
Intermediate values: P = 37.8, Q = 0.5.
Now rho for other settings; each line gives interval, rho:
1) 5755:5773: -5.4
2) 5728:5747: -5.6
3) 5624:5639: -5.1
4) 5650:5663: -4.7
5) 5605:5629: -4.9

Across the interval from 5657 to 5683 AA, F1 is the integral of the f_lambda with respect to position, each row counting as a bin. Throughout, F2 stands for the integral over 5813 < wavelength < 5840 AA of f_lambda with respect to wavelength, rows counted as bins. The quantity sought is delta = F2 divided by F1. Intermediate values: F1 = 966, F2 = 1054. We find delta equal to 1.09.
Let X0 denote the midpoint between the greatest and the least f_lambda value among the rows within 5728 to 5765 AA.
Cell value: 37.8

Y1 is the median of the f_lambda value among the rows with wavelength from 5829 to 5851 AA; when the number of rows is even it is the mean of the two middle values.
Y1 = 38.7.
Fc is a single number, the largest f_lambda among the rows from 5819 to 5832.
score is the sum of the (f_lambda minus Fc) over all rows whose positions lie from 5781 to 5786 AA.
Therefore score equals -6.3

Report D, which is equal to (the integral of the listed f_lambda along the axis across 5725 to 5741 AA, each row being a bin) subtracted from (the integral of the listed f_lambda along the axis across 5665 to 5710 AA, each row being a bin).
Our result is 1063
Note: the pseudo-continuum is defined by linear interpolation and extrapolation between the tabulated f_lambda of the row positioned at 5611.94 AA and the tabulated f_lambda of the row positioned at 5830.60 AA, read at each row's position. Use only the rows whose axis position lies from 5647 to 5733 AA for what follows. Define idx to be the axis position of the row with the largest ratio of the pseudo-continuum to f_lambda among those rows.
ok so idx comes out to 5711.01 AA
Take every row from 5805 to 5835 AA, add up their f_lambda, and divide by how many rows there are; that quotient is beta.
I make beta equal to 39.1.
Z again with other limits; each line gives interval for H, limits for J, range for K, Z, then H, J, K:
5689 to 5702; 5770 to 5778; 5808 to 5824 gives 78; 191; 113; 40.0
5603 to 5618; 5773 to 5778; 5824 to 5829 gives 153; 228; 75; 37.8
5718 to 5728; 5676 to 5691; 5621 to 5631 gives -69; 153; 222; 37.4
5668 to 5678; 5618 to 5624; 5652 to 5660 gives 75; 151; 76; 36.9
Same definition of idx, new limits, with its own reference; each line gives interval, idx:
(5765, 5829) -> 5779.80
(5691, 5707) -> 5703.13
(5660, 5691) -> 5682.16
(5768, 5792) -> 5779.80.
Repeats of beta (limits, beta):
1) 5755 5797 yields 37.8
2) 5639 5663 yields 37.6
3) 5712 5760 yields 38.3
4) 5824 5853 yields 38.4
